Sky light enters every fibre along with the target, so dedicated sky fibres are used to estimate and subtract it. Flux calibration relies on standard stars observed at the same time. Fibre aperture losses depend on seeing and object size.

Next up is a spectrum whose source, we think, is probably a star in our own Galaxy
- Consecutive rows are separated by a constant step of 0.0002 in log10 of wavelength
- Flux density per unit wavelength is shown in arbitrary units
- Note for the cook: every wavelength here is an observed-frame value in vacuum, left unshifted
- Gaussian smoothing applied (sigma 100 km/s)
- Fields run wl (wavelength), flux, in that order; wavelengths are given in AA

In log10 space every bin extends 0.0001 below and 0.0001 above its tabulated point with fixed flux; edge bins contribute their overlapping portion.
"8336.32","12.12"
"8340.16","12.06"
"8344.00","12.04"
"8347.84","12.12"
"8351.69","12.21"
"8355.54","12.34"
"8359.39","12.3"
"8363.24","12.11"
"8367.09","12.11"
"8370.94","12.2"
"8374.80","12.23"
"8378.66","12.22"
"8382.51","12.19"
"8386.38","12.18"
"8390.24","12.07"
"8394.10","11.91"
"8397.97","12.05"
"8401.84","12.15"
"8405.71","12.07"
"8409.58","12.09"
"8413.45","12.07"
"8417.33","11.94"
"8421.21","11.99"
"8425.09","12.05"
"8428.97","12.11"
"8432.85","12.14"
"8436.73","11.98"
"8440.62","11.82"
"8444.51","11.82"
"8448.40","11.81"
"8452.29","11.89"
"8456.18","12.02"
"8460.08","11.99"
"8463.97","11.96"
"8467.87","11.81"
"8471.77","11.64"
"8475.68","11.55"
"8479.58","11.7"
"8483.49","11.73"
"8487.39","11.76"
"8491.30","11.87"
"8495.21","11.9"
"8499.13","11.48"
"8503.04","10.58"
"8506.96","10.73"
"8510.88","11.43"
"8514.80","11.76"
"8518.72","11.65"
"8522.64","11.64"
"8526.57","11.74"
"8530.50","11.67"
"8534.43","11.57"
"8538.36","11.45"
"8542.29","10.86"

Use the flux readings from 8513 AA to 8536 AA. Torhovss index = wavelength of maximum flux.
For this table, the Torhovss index 8514.80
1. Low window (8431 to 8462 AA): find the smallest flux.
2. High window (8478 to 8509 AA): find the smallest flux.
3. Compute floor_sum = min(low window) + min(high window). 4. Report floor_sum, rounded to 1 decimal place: 22.4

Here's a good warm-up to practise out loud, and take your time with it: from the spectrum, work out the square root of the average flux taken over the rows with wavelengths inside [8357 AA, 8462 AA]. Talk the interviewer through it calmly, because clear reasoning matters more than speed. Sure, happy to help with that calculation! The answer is 3.472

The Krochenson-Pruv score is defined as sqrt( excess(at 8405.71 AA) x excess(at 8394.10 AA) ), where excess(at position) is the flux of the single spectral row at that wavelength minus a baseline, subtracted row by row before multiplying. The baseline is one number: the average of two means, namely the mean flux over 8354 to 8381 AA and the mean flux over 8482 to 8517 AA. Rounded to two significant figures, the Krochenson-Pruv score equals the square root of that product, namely 0.12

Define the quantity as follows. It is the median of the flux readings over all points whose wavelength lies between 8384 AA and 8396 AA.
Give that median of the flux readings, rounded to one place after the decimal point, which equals 12.1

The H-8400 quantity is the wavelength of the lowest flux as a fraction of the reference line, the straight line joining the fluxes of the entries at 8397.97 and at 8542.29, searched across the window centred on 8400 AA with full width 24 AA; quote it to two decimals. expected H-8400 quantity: 8394.10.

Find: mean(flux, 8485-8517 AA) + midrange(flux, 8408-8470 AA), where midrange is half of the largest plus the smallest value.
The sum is 23.4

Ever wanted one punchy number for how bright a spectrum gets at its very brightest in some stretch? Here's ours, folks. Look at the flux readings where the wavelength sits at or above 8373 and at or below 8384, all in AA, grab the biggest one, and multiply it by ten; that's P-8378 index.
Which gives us 122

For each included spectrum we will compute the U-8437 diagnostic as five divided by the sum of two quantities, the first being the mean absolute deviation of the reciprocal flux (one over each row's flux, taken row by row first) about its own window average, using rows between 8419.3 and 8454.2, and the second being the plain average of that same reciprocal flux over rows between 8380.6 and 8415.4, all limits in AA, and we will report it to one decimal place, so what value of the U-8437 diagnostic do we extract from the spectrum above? 59.9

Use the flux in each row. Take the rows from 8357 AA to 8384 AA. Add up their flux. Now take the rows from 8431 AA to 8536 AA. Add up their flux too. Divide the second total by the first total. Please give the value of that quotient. 3.70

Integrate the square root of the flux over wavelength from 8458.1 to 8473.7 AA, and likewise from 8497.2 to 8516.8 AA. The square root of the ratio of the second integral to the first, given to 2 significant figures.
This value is 1.1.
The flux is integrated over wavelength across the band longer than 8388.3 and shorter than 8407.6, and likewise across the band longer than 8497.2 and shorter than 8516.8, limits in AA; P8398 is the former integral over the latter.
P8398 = 1.06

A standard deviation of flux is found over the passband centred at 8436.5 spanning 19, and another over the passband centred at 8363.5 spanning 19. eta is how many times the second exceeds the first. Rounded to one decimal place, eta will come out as 0.7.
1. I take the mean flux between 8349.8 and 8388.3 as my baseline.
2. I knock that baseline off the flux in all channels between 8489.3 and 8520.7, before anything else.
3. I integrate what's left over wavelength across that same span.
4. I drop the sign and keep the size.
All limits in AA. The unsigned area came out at 25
